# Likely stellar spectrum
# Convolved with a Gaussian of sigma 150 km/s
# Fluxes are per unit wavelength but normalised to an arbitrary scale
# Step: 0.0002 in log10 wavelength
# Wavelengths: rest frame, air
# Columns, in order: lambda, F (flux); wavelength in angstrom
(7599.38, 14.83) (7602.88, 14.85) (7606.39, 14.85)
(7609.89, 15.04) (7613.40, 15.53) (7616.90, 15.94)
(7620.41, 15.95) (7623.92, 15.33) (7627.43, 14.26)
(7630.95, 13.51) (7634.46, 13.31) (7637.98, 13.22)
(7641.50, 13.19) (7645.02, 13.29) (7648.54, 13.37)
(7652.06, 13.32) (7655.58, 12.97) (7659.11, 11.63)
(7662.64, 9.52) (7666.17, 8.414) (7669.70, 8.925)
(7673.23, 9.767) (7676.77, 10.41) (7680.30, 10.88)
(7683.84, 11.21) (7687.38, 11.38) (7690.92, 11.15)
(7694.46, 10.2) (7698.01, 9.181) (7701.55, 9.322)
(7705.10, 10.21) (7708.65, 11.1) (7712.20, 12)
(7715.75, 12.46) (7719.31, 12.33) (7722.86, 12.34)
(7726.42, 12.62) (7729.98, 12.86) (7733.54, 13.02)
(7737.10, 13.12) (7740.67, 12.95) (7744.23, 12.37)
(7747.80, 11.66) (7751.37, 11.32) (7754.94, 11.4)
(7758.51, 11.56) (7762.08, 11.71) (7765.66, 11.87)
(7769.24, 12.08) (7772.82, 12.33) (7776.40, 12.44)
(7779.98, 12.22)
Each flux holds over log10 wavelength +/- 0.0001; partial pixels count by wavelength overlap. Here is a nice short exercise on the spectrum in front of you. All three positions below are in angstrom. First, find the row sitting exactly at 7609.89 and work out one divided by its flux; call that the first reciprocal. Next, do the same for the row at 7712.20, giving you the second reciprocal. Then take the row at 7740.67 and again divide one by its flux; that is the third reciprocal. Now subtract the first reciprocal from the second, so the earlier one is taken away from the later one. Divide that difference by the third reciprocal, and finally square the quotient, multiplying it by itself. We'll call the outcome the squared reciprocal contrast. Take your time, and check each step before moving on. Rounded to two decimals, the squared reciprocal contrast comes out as 0.05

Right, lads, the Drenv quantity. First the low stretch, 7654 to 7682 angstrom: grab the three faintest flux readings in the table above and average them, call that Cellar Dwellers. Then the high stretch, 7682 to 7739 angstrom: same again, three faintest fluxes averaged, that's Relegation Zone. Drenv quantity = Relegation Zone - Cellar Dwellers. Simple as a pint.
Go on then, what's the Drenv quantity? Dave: 1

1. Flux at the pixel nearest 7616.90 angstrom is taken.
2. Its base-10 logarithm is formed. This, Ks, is 1.20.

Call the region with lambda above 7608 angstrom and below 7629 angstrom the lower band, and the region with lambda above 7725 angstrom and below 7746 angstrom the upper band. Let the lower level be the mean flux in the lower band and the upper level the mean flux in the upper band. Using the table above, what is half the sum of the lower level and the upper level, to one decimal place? 14.1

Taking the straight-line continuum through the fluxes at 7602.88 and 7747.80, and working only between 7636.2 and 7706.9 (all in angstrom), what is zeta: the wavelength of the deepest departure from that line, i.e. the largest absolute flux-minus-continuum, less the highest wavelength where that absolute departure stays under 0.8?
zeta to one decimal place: 10.6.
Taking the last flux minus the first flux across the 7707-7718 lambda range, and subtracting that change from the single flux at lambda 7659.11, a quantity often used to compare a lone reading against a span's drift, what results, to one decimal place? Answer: 10.3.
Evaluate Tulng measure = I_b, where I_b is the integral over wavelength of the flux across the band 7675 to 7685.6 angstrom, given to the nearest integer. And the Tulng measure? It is 115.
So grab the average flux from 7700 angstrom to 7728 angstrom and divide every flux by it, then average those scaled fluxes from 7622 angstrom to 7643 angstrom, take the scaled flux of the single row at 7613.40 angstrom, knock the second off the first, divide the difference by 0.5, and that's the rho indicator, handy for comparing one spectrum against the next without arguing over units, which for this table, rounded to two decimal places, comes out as -0.30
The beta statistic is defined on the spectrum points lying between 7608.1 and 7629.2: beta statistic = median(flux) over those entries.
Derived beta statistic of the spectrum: 15.4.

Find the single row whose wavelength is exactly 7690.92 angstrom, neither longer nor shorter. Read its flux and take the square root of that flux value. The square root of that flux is 3.34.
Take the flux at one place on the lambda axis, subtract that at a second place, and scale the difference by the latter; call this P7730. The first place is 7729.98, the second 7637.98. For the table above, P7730 -0.03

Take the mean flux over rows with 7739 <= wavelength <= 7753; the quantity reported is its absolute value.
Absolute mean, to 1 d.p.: 12.1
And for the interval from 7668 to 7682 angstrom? 10.0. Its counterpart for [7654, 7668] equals 10.6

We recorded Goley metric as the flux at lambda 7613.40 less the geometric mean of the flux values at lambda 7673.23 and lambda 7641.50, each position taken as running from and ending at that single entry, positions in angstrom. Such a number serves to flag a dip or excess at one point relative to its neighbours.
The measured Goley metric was 4.2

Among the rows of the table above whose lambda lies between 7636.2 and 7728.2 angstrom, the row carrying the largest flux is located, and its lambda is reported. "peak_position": 7648.54 angstrom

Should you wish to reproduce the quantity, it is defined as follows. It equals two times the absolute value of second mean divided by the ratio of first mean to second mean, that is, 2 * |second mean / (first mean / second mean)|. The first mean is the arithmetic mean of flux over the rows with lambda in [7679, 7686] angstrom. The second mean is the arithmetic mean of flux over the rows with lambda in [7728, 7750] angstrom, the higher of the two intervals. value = 29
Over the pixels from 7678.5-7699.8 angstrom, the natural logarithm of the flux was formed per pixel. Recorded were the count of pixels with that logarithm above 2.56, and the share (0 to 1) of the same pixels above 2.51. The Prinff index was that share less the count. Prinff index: 0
